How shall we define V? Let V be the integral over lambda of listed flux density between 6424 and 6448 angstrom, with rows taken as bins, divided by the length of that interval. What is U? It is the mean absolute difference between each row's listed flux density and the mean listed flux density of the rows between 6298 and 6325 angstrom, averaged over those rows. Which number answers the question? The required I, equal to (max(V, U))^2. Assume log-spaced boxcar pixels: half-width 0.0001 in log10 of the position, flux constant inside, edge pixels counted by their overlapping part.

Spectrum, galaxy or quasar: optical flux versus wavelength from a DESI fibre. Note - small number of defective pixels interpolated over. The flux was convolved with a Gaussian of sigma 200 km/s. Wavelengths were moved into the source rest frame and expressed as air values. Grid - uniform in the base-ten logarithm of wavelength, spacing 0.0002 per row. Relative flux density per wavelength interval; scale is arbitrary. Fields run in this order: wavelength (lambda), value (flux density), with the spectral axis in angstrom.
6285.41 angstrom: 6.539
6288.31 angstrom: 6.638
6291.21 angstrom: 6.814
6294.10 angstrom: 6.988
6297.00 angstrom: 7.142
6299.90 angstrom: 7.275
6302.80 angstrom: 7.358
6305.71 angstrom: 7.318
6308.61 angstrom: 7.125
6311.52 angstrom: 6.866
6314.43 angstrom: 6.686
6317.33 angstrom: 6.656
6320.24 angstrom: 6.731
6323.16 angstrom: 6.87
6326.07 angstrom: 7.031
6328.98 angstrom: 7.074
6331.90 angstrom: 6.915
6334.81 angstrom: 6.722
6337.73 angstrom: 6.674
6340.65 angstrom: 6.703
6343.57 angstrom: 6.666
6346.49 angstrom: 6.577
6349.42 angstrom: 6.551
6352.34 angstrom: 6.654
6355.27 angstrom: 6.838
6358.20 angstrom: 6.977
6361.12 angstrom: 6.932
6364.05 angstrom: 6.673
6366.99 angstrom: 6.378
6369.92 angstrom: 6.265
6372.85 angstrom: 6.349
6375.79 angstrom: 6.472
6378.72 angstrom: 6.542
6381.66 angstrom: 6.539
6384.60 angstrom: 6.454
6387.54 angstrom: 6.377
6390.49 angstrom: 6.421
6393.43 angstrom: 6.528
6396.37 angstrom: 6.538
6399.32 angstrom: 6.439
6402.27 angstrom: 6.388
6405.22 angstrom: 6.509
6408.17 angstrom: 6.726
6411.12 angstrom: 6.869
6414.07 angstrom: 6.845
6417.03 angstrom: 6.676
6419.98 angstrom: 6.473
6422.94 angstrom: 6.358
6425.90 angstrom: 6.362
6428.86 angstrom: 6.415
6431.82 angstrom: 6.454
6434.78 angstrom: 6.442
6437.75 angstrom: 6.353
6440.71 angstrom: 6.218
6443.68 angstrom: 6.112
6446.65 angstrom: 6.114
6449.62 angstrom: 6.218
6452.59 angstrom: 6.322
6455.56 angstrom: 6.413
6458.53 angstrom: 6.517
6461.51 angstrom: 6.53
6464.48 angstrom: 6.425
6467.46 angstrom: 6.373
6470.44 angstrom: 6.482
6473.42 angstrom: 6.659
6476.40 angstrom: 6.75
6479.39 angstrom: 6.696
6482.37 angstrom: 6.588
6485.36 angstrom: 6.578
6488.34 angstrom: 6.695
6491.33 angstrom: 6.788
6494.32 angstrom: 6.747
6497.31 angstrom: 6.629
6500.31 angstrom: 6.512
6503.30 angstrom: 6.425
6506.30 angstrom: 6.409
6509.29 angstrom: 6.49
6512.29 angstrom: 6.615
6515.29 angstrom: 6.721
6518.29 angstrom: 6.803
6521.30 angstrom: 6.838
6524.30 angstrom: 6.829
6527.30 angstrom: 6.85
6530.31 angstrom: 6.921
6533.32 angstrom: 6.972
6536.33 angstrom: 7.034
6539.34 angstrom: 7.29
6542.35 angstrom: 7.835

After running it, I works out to 39.8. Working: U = 0.25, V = 6.31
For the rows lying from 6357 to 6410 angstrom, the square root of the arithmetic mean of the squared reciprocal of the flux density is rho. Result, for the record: 0.153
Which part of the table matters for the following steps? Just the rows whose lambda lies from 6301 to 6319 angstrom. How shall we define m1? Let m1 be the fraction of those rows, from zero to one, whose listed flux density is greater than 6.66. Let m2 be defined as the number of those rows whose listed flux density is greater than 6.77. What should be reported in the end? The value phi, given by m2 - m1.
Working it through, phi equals 3.2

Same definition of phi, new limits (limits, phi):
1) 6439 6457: 0.0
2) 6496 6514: 0.0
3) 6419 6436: 0.0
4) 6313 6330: 2.2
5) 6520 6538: 5.0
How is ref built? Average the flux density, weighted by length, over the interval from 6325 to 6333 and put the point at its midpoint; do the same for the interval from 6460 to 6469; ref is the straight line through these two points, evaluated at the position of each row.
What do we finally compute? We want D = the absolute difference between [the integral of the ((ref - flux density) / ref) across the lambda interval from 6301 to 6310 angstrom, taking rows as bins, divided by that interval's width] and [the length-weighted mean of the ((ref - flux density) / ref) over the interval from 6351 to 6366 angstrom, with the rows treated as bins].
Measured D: 0.035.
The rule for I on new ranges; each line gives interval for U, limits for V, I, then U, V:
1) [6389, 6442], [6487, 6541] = 45.7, 0.13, 6.76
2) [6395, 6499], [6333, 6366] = 45.2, 0.16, 6.72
